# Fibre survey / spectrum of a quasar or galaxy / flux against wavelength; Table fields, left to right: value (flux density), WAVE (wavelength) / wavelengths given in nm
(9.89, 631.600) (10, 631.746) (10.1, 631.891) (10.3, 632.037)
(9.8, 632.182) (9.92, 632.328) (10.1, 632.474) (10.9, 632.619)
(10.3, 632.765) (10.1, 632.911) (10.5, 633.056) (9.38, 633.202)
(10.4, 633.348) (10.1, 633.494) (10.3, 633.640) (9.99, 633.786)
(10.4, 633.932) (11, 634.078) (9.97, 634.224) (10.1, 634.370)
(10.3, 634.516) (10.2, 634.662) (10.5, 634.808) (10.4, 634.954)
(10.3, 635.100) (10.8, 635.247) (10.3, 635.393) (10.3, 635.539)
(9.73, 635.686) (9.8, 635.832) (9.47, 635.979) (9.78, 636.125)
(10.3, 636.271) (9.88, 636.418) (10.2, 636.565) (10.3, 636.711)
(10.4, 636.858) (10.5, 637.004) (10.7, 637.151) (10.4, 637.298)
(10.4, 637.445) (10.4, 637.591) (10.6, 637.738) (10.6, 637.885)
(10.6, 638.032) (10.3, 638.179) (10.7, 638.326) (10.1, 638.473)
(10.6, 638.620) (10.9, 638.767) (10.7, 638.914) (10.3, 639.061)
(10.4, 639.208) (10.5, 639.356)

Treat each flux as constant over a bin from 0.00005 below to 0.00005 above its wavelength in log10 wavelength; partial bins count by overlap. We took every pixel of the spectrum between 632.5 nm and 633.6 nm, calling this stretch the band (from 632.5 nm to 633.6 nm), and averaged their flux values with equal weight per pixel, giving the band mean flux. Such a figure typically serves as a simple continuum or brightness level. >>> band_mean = 10.2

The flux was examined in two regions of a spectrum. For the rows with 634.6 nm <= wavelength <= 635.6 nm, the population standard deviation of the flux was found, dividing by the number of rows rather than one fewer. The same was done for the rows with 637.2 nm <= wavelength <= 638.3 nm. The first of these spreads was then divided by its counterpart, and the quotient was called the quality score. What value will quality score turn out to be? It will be 1.6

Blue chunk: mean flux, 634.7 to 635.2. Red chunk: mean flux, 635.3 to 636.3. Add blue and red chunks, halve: 10.18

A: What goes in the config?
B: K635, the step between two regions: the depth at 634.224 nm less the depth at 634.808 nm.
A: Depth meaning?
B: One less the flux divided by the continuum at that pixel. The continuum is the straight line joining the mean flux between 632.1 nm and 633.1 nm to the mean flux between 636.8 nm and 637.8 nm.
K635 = 0.048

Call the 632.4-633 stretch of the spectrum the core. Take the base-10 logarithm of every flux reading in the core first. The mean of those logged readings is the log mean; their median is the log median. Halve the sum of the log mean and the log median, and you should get 1.01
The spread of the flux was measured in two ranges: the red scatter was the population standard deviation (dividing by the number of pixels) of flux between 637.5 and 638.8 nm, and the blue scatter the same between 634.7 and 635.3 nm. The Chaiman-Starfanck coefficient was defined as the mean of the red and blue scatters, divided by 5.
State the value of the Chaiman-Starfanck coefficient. 0.041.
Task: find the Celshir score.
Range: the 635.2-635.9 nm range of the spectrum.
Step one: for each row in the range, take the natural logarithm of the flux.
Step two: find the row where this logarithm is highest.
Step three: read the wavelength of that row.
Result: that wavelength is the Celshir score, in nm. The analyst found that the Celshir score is 635.247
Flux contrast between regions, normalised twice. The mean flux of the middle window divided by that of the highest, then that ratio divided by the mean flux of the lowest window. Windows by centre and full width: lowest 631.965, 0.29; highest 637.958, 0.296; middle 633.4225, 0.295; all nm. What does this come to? 0.0948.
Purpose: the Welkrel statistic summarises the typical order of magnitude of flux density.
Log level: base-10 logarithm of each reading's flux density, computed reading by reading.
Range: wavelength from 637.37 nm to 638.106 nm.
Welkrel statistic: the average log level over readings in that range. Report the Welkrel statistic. 1.02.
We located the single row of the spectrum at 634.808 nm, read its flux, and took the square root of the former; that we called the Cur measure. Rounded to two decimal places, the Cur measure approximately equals 3.24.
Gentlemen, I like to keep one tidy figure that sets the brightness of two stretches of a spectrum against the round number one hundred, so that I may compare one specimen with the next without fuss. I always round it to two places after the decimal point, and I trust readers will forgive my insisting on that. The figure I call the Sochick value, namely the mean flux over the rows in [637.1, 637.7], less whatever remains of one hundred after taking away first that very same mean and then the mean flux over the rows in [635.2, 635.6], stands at -68.58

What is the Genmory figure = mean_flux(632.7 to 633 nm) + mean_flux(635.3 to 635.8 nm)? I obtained 20.3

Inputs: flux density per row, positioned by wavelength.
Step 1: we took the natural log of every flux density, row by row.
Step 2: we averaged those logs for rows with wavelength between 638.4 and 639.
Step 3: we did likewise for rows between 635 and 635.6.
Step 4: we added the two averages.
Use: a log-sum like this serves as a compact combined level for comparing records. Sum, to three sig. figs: 4.70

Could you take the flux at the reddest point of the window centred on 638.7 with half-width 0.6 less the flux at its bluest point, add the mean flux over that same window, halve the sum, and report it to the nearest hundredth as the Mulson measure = 5.30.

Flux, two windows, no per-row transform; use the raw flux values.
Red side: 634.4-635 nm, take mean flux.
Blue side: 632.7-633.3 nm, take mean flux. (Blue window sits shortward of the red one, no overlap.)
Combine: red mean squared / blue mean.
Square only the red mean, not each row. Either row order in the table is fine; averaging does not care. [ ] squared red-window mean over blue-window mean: 10.6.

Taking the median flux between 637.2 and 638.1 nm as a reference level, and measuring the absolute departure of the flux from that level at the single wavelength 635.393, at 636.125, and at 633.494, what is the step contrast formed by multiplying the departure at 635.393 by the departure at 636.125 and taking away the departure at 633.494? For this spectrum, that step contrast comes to -0.3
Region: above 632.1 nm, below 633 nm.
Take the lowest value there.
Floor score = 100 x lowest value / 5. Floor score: 196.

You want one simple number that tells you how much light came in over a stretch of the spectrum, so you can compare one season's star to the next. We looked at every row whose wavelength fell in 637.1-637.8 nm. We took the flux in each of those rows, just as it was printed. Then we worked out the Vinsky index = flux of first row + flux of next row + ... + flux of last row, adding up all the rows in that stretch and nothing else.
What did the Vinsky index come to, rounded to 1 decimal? 52.5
